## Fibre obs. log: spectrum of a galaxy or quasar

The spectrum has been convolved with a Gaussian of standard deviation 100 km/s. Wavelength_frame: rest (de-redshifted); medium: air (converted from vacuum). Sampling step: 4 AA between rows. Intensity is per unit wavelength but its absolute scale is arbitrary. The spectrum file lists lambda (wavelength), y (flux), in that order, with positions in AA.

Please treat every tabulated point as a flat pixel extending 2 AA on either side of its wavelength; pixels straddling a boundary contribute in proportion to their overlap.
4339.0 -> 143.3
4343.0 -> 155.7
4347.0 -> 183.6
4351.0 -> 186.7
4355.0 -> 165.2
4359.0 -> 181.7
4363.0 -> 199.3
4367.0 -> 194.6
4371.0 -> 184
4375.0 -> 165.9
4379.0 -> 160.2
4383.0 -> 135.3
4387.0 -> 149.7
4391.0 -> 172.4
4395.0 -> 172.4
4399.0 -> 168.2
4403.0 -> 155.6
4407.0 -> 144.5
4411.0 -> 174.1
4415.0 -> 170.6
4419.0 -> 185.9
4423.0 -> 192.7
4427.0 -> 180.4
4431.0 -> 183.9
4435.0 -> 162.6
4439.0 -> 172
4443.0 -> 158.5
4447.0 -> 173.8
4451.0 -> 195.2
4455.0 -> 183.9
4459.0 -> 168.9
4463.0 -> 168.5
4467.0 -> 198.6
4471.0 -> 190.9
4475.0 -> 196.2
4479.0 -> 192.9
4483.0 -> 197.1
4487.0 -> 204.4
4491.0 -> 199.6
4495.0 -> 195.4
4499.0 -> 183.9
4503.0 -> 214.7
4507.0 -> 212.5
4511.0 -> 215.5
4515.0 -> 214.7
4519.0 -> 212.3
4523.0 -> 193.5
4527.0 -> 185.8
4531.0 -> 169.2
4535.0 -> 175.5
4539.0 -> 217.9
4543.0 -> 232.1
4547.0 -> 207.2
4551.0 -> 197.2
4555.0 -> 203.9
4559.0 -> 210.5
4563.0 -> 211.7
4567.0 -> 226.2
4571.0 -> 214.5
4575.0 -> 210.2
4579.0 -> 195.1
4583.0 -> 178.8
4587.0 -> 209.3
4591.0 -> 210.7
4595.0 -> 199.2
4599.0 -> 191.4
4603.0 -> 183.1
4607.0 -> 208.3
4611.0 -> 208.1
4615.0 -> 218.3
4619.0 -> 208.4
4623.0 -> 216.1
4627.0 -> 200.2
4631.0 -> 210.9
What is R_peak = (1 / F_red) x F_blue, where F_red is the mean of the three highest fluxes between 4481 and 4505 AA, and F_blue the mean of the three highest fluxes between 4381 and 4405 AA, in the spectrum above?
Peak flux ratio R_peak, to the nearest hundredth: 0.83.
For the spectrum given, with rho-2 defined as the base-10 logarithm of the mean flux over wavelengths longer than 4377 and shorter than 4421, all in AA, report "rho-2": 2.21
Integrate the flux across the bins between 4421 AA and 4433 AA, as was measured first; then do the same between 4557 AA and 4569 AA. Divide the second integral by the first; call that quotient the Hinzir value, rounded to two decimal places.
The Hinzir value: 1.16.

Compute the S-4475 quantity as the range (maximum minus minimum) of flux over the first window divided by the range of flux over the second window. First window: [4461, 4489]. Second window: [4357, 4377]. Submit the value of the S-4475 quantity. 1.1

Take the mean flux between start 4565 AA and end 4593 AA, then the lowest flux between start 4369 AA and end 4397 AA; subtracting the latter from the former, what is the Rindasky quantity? 71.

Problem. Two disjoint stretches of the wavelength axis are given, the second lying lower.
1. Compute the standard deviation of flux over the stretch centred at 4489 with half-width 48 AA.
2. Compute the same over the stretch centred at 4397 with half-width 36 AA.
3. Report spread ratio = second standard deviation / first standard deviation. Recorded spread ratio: 1.1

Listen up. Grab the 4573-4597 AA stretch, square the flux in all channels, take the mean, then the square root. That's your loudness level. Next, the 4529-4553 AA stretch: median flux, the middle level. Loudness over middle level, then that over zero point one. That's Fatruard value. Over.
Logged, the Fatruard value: 9.9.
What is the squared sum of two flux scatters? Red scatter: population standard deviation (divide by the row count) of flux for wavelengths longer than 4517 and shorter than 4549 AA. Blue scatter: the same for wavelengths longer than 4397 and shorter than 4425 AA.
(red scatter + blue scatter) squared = 1280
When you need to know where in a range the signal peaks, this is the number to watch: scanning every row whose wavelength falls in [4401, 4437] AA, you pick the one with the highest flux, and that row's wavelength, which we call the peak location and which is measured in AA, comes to 4423.0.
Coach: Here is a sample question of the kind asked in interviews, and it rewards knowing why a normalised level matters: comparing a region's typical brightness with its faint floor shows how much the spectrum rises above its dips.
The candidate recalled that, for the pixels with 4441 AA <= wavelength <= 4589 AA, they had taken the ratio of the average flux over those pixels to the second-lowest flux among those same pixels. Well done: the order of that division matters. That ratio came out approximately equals 1.17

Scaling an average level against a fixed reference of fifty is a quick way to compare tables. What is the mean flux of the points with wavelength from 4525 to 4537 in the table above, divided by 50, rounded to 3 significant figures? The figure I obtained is 3.54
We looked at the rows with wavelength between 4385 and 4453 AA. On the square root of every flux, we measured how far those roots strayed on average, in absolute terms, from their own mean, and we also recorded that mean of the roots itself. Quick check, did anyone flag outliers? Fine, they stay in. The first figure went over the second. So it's 0.031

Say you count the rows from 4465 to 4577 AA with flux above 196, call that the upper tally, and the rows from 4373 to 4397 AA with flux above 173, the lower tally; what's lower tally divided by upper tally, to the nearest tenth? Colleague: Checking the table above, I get 0.0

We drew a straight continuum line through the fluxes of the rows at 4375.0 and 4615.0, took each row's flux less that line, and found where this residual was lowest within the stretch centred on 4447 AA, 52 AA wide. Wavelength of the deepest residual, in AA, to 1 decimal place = 4443.0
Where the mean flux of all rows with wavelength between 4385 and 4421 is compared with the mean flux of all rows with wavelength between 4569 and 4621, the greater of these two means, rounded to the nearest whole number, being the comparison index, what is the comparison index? 203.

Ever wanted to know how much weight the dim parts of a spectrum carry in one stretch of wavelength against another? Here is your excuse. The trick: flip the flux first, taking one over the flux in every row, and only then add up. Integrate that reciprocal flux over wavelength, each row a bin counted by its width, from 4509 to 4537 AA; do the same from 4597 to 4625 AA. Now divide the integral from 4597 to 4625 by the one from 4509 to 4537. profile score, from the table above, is 0.95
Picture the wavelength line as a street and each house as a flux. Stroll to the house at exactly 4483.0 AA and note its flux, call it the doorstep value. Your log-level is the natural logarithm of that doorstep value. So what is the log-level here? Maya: 5.28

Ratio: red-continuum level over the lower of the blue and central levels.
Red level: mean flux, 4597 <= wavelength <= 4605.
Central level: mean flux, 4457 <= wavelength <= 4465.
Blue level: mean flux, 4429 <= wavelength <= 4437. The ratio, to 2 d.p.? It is 1.11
